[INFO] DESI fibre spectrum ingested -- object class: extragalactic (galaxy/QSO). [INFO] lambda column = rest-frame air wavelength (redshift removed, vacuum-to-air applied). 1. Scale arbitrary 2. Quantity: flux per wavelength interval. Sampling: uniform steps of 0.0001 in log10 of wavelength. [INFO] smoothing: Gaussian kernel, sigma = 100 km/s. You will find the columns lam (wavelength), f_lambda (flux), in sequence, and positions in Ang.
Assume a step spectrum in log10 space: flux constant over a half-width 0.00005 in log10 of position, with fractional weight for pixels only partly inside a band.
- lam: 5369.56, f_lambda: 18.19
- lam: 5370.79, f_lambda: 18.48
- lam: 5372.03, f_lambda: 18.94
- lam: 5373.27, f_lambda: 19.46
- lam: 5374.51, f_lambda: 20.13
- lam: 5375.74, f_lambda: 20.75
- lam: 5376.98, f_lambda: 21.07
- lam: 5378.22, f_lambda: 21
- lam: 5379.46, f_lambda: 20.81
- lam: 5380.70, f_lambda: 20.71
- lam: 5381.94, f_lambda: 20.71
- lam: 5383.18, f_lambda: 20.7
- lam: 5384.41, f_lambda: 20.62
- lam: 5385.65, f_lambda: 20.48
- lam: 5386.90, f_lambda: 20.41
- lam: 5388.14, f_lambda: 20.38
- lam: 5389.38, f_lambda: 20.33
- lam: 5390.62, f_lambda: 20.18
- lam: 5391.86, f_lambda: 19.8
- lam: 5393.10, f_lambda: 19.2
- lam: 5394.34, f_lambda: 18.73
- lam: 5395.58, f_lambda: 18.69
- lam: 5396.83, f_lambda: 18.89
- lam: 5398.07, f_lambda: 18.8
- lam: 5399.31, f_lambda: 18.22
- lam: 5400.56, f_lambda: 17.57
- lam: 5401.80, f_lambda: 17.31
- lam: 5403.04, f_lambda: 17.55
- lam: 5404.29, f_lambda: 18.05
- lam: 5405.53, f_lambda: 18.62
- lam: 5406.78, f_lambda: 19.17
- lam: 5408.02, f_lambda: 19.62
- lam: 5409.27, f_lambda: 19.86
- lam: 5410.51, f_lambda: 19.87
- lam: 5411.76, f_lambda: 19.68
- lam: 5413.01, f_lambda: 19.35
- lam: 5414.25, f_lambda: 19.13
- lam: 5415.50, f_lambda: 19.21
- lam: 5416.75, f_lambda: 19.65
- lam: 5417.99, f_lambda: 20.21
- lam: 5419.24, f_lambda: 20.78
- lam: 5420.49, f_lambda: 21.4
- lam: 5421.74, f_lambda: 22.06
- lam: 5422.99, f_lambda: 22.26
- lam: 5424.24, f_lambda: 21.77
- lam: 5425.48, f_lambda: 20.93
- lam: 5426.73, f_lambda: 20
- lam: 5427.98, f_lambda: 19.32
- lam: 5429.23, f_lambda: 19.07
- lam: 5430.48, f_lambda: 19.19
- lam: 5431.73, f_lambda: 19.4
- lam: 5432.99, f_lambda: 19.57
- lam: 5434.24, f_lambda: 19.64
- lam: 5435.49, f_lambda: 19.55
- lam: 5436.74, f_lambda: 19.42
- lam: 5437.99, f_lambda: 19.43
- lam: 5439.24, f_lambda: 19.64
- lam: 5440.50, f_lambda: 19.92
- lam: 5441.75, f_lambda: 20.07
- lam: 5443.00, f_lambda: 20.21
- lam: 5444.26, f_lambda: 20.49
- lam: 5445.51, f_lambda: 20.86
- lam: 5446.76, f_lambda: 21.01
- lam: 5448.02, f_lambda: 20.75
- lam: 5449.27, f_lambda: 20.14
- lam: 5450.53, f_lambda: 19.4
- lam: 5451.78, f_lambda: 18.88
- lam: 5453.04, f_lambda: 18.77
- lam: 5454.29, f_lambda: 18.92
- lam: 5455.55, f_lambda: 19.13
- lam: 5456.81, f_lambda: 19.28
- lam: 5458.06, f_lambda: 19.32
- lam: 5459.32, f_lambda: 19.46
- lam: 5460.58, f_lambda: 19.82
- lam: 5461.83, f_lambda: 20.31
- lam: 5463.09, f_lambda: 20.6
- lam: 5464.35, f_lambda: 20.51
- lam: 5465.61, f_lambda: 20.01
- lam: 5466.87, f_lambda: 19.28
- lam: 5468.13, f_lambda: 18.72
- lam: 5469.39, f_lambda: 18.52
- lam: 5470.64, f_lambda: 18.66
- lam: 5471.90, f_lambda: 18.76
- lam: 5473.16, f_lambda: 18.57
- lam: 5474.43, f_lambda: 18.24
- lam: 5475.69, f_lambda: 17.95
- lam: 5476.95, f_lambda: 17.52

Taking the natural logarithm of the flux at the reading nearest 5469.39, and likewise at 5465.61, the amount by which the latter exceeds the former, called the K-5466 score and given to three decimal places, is 0.077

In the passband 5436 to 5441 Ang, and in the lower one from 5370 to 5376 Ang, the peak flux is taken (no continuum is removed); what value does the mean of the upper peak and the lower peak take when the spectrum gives 20.3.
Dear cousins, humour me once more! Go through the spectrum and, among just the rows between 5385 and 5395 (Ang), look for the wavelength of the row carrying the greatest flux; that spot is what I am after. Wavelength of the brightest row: 5385.65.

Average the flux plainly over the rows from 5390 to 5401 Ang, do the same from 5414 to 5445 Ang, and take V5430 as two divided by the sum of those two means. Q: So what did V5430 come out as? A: 0.0513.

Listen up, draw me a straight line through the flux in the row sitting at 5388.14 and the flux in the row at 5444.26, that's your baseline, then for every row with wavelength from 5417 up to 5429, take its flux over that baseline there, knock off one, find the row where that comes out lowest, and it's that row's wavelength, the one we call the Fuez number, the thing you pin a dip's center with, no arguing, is 5427.98 Ang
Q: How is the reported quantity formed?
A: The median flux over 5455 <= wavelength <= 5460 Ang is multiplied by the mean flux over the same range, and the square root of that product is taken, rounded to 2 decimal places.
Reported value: 19.30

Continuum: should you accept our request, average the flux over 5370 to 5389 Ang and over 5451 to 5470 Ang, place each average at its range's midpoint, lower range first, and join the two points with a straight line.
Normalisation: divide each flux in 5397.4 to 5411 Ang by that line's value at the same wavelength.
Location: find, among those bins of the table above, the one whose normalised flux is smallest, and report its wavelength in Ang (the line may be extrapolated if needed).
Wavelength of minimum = 5401.80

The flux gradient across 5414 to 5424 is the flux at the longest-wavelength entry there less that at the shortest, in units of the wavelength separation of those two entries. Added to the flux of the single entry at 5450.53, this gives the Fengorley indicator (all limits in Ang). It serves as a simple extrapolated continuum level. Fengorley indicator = 19.8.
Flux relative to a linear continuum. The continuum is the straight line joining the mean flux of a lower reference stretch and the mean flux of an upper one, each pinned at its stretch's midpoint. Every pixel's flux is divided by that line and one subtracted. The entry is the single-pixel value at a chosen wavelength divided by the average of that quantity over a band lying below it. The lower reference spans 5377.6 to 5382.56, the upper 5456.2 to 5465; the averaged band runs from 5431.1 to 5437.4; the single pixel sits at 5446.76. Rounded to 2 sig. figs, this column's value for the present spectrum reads -1.4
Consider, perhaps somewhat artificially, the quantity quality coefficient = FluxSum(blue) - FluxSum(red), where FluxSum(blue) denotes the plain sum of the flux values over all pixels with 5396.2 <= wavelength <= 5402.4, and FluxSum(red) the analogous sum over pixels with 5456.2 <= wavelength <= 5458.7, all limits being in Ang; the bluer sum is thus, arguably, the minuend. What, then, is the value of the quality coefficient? 52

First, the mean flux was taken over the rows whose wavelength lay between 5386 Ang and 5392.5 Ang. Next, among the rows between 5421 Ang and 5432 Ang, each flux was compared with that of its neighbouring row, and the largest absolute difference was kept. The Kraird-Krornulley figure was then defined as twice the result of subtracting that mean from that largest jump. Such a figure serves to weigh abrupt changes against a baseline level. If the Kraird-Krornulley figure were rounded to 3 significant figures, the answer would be -38.6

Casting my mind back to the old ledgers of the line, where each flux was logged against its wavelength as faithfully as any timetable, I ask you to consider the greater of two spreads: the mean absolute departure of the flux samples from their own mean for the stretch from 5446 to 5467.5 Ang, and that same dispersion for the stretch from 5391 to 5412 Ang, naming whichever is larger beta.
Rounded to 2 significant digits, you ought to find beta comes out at 0.67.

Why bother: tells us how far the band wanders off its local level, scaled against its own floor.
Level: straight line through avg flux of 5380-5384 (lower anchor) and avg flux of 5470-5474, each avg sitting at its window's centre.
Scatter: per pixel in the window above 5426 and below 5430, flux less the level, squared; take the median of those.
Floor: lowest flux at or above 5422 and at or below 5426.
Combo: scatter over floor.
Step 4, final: 0.01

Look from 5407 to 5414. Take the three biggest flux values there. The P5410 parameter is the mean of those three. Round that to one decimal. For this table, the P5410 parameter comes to 19.8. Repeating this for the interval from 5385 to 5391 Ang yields 20.4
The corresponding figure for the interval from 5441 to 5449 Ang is 20.9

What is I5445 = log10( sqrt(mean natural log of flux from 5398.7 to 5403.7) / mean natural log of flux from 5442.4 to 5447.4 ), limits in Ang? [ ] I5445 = -0.252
